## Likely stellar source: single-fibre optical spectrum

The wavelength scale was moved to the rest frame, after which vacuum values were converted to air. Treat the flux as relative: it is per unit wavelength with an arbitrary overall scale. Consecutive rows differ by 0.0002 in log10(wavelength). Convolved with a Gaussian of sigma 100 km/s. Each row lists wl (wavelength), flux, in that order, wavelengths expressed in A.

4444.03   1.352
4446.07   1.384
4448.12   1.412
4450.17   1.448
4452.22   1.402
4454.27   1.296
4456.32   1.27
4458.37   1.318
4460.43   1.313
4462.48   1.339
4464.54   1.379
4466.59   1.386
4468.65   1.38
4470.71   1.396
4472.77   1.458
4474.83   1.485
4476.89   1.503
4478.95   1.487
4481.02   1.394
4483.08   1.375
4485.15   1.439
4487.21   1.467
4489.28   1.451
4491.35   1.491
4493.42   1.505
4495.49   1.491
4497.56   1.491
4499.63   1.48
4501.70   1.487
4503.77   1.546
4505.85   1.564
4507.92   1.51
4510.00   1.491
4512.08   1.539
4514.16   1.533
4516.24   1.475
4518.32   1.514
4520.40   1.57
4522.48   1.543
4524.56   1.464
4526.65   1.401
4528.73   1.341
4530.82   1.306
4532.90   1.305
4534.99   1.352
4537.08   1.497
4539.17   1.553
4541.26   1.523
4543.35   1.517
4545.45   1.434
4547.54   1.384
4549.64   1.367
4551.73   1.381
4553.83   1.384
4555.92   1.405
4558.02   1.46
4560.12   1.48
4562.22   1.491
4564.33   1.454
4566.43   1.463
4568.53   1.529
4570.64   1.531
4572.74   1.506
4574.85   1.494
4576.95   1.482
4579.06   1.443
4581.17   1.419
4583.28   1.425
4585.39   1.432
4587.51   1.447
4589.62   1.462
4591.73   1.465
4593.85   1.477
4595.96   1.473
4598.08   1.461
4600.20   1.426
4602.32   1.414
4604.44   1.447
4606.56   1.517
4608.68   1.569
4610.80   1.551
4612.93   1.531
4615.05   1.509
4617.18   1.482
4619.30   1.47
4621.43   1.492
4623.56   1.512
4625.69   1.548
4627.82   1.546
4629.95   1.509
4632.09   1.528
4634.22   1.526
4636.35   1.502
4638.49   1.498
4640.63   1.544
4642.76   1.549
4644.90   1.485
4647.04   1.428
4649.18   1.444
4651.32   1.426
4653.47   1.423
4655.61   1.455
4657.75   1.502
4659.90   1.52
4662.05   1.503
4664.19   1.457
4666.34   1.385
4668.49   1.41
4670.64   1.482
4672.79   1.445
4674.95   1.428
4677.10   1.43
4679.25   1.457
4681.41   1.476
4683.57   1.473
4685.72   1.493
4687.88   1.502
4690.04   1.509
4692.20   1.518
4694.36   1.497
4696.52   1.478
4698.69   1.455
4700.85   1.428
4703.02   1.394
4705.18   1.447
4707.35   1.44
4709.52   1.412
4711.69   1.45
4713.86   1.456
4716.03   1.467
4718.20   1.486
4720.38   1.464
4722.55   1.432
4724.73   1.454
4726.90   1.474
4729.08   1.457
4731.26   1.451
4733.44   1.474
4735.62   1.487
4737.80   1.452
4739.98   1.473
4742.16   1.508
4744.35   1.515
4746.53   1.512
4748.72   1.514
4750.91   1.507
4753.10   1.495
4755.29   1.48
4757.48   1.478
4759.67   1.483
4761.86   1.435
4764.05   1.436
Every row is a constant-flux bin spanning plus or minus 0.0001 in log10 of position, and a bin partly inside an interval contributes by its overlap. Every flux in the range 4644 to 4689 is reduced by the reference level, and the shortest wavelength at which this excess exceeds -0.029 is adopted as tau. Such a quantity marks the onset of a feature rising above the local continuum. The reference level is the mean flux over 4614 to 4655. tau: 4644.90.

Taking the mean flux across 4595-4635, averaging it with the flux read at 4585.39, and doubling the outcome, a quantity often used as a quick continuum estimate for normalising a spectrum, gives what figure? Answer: 2.93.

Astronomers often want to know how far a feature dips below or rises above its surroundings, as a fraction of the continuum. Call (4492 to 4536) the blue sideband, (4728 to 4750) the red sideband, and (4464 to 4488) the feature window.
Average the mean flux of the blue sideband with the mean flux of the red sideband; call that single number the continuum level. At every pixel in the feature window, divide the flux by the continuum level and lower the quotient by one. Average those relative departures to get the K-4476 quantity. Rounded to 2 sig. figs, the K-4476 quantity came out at -0.033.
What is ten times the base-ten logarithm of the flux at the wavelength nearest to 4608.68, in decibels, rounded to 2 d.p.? 1.96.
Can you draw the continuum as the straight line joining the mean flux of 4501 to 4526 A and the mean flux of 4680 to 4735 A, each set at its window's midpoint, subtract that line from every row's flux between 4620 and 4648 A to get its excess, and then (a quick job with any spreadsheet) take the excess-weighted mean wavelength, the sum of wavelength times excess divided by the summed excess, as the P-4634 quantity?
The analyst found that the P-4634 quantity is 4631.6 A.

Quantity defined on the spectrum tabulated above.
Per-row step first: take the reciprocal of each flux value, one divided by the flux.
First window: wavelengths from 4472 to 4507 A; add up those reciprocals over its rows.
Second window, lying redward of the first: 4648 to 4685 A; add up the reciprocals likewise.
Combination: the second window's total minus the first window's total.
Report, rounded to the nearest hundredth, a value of 0.18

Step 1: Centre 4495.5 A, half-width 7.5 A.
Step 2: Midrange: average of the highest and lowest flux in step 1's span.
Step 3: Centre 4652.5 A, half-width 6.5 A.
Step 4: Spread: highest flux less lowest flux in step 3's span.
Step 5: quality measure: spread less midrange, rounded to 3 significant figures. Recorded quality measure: -1.40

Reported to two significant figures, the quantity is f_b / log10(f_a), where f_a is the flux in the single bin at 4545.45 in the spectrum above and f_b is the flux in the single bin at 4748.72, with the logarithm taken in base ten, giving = 9.7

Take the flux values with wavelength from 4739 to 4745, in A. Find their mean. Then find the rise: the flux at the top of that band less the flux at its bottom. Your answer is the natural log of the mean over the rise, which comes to 3.6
